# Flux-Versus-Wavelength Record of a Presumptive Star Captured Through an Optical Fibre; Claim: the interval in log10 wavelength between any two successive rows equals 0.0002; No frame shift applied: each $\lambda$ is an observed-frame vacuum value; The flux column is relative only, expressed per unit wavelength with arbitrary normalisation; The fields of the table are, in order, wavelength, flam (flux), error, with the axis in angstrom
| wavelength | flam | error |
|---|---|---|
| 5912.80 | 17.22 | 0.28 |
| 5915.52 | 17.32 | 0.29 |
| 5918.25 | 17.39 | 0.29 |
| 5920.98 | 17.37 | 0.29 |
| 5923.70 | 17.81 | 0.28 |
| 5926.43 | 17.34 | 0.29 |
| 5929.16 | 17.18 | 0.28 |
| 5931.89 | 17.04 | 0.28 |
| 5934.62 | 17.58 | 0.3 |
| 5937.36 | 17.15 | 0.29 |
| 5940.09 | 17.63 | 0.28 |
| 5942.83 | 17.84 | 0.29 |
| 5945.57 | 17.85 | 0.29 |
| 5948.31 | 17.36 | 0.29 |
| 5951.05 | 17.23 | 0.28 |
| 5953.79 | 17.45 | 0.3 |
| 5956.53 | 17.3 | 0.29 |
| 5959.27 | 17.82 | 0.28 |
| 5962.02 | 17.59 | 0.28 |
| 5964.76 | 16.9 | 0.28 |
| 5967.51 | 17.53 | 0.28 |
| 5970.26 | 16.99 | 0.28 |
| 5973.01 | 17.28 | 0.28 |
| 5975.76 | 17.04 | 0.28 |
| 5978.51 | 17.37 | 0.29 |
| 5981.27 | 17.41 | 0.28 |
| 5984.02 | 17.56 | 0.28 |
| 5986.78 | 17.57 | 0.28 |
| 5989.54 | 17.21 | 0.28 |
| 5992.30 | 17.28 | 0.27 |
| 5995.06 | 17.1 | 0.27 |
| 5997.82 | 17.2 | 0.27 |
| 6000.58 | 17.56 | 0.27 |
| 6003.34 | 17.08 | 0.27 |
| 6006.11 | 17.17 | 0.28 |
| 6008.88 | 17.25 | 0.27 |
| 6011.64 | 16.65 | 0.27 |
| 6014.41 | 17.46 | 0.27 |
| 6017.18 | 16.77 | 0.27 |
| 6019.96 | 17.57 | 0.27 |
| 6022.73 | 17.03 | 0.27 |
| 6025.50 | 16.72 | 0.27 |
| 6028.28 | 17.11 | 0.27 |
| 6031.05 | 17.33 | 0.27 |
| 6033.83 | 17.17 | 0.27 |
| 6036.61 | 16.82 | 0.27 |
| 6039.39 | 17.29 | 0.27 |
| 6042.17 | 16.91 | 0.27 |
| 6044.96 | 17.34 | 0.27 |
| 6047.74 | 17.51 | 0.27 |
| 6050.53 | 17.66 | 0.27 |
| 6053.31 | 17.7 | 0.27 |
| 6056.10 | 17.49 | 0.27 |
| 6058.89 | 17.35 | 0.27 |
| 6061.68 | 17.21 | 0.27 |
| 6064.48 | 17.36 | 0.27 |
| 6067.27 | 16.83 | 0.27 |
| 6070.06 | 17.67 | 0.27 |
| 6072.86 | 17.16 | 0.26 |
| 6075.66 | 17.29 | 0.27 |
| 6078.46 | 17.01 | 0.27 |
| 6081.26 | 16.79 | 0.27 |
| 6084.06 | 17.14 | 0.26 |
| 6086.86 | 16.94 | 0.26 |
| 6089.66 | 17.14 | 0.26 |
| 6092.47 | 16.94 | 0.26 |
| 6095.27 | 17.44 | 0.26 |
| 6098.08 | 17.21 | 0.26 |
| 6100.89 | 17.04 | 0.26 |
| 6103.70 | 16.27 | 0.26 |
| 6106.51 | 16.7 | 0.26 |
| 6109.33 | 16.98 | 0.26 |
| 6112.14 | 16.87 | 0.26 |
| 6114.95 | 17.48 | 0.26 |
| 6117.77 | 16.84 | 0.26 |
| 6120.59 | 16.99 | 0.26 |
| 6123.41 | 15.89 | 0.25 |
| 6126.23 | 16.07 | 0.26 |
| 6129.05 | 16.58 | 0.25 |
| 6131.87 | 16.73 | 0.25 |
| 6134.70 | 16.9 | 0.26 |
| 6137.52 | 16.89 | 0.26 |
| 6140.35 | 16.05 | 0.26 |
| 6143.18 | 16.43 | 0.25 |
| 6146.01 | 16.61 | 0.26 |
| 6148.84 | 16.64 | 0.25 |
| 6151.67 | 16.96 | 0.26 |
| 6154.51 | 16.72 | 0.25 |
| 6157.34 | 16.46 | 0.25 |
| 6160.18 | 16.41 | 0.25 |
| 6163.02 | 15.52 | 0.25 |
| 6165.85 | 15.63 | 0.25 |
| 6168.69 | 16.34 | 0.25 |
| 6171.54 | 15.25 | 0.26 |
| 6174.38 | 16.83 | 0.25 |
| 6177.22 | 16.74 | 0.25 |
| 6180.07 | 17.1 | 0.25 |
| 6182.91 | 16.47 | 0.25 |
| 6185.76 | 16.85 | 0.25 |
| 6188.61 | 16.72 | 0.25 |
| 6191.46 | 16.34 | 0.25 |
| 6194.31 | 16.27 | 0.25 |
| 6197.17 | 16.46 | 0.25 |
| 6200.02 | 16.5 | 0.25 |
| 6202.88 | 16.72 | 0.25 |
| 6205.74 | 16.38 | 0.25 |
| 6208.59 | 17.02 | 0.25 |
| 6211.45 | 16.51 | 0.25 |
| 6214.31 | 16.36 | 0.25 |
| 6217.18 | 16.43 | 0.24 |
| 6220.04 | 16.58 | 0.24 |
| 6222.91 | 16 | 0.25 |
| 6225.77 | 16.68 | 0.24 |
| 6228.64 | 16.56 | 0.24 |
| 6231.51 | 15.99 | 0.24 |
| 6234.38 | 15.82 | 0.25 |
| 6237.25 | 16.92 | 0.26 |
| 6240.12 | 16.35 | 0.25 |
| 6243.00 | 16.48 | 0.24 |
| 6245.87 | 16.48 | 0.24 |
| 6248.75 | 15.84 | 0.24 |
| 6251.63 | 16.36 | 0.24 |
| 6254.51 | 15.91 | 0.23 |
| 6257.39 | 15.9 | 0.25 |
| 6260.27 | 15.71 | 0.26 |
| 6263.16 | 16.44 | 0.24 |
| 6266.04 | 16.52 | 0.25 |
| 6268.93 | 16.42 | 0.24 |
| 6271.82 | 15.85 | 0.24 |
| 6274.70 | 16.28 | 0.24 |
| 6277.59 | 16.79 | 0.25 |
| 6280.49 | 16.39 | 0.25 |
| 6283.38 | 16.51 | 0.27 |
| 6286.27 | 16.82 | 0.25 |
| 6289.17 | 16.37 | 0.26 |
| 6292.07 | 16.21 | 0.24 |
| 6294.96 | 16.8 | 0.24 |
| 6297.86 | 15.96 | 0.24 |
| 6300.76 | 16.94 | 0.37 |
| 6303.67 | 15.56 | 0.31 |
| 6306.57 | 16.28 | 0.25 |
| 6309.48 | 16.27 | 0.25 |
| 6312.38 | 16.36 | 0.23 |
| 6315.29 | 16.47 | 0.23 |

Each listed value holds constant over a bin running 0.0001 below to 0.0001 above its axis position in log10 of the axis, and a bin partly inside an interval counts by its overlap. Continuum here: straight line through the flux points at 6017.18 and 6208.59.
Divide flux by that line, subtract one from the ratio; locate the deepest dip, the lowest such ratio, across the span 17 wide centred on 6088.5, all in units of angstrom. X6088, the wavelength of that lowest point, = 6081.26 angstrom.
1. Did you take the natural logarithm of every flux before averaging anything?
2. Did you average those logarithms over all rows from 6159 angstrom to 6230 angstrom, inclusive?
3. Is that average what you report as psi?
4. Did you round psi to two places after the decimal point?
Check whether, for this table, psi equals 2.80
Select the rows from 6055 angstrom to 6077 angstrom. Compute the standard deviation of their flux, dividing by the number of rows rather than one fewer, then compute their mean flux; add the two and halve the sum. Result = 8.76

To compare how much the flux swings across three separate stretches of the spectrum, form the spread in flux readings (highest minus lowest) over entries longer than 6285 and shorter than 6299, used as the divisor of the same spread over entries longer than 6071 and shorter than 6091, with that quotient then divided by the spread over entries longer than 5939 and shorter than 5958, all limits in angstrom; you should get 0.94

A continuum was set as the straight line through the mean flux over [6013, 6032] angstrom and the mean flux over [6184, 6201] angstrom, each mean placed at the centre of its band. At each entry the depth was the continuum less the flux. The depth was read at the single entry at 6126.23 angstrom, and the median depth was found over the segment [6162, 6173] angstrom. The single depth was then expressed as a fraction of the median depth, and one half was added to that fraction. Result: 1.2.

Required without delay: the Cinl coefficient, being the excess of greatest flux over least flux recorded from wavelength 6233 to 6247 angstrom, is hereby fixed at 1.10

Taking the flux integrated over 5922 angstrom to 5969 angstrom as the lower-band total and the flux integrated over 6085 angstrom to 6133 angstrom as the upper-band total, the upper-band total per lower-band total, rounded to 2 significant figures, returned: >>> 0.99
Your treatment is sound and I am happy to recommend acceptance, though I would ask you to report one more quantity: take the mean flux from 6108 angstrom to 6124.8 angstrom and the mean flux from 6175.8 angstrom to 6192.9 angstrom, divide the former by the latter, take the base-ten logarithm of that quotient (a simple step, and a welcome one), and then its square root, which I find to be 0.060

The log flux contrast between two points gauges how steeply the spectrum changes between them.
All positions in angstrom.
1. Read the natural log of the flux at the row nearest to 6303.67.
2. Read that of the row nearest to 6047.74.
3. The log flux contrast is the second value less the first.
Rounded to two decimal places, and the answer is 0.12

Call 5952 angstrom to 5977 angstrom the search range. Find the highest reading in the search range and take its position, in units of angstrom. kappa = 5959.27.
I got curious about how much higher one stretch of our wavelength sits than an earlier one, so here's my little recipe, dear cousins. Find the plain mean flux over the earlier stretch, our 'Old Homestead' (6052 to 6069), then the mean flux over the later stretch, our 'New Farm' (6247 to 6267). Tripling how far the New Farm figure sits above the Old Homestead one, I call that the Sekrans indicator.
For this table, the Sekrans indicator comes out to -3.7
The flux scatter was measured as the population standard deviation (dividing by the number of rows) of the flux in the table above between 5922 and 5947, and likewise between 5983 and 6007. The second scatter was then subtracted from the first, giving 0.11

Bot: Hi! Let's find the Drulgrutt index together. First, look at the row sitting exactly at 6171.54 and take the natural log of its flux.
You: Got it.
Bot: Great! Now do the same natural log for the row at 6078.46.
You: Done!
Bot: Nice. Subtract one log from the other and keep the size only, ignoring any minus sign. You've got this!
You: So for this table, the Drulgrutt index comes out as 0.109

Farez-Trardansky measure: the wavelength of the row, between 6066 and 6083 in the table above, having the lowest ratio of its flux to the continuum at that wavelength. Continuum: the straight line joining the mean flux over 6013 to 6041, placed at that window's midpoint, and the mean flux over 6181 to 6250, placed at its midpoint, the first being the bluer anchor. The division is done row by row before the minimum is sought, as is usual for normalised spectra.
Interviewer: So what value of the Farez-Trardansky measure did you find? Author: 6067.27 angstrom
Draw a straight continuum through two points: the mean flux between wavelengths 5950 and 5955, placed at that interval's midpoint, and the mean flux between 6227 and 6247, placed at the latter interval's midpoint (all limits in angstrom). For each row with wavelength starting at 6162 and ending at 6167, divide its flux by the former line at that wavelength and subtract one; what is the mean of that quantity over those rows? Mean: -0.063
